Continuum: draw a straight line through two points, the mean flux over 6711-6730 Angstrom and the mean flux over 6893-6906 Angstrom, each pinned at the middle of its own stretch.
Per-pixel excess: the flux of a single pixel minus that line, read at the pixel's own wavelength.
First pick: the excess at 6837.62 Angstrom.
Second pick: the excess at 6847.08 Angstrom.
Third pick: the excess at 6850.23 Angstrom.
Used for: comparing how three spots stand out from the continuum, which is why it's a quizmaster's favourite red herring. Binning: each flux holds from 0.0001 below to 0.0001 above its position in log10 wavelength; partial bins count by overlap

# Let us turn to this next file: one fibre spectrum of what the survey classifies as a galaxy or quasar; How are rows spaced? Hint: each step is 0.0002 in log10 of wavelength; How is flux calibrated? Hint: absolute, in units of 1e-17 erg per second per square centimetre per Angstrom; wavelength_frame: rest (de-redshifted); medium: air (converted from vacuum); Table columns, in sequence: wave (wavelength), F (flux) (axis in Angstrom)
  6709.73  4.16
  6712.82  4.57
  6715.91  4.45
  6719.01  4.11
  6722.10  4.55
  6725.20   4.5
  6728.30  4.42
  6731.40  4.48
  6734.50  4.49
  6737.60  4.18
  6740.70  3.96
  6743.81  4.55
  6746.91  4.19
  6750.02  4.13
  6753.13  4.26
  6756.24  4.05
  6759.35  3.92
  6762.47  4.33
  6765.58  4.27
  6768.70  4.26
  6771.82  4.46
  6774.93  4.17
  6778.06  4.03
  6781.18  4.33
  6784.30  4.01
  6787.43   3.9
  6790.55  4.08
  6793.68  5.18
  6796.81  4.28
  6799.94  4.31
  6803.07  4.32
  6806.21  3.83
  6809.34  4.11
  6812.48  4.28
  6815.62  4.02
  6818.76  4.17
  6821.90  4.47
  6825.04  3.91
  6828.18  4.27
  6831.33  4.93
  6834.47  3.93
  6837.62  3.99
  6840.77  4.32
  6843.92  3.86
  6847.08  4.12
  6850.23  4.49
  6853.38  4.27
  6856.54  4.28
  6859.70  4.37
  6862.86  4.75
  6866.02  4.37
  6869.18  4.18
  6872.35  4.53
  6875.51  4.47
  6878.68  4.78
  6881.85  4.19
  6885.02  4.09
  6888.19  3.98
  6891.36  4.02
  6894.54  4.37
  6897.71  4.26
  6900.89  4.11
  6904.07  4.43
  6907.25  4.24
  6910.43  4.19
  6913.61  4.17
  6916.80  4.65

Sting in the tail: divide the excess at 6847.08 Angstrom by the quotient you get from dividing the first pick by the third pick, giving 0.10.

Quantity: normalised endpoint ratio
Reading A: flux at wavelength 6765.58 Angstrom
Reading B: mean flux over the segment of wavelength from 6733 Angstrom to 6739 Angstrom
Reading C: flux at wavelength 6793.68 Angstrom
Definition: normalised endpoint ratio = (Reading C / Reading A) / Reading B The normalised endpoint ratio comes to 0.280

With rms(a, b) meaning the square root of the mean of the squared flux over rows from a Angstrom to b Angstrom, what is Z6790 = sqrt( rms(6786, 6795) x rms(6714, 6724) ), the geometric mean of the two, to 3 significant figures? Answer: 4.40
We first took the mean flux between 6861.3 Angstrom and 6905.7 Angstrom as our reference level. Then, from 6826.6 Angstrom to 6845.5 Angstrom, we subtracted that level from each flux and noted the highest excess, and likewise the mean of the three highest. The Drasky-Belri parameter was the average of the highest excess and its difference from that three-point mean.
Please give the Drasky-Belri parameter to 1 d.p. 0.5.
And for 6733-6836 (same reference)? 0.6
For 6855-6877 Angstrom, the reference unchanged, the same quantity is 0.3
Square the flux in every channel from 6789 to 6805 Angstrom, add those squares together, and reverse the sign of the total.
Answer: -99.0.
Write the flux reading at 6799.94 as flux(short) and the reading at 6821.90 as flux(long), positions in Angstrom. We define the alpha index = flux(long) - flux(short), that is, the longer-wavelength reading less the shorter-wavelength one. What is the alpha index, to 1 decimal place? 0.2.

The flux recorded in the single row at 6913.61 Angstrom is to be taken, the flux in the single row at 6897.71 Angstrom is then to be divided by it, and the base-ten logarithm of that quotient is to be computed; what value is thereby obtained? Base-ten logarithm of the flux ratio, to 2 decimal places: 0.01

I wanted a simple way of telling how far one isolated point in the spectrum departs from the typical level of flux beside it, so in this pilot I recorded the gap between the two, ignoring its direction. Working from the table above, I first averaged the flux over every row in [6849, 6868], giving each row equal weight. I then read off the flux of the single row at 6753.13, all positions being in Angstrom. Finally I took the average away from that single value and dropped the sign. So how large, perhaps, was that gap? 0.16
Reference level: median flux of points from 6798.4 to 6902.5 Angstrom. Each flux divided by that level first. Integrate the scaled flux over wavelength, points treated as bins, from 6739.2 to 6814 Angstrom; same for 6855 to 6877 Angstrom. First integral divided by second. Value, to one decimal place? 3.2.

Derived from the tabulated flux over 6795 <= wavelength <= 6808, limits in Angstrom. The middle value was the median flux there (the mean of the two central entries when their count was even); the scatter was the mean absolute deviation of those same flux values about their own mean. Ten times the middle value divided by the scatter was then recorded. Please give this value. 242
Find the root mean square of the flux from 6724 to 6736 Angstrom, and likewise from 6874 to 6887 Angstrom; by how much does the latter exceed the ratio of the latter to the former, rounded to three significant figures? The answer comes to 3.41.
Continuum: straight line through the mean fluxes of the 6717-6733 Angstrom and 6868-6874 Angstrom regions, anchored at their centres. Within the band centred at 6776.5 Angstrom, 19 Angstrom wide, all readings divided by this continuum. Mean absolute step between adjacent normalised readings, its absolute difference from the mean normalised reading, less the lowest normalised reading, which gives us -0.012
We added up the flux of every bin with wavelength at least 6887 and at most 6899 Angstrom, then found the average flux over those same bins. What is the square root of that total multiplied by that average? 8.32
